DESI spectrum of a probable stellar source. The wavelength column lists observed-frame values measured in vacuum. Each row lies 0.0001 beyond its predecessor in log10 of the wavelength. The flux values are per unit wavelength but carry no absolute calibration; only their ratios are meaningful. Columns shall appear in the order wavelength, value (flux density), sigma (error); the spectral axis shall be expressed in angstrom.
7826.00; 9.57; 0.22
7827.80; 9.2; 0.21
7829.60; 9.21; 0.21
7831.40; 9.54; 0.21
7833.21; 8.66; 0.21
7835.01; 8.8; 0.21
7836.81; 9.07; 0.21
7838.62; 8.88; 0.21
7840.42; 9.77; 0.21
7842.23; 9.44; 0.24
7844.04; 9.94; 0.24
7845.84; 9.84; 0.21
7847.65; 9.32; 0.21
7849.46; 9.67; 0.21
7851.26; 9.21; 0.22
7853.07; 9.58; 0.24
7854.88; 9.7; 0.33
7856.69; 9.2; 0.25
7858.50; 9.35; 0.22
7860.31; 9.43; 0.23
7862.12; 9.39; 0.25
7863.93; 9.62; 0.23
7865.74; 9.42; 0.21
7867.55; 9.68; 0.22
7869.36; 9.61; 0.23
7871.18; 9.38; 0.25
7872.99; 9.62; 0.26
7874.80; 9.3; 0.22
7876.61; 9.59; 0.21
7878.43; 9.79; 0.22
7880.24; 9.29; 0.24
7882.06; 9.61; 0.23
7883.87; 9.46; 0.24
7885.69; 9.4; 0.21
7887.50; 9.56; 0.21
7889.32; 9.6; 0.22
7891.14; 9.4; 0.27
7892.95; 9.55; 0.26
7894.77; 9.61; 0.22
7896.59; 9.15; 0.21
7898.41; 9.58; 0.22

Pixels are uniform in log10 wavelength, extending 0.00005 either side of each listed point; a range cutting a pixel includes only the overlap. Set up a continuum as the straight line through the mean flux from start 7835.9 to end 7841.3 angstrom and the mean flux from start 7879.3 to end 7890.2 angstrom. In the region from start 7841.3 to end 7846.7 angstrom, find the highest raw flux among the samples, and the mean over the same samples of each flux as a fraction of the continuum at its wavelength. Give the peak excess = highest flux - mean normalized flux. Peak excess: 8.89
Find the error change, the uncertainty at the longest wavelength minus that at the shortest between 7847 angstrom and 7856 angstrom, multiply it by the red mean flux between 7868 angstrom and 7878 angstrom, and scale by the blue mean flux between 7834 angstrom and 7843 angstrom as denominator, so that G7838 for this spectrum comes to 0.12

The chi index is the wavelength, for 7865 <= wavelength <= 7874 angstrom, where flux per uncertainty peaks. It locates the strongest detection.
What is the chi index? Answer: 7865.74 angstrom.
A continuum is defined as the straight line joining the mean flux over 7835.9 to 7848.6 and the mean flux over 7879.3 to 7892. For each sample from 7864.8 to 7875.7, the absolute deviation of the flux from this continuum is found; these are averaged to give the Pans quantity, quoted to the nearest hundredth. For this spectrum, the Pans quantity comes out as 0.14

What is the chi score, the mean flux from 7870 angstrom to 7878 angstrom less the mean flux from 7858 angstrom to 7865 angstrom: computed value 0.0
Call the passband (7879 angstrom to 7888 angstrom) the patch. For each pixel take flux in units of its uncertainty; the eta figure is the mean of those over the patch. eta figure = 42.0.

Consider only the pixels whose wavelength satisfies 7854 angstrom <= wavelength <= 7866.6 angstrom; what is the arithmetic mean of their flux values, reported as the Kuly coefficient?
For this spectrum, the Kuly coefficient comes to 9.44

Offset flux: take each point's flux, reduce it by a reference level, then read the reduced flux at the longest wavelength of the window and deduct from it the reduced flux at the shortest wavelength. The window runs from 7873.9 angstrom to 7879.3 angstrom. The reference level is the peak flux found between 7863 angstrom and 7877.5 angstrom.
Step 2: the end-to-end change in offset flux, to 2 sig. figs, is 0.49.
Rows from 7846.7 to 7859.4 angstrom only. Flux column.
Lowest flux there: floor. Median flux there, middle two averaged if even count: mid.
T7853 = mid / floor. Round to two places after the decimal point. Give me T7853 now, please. 1.02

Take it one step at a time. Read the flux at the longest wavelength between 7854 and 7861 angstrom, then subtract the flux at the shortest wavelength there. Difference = -0.27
